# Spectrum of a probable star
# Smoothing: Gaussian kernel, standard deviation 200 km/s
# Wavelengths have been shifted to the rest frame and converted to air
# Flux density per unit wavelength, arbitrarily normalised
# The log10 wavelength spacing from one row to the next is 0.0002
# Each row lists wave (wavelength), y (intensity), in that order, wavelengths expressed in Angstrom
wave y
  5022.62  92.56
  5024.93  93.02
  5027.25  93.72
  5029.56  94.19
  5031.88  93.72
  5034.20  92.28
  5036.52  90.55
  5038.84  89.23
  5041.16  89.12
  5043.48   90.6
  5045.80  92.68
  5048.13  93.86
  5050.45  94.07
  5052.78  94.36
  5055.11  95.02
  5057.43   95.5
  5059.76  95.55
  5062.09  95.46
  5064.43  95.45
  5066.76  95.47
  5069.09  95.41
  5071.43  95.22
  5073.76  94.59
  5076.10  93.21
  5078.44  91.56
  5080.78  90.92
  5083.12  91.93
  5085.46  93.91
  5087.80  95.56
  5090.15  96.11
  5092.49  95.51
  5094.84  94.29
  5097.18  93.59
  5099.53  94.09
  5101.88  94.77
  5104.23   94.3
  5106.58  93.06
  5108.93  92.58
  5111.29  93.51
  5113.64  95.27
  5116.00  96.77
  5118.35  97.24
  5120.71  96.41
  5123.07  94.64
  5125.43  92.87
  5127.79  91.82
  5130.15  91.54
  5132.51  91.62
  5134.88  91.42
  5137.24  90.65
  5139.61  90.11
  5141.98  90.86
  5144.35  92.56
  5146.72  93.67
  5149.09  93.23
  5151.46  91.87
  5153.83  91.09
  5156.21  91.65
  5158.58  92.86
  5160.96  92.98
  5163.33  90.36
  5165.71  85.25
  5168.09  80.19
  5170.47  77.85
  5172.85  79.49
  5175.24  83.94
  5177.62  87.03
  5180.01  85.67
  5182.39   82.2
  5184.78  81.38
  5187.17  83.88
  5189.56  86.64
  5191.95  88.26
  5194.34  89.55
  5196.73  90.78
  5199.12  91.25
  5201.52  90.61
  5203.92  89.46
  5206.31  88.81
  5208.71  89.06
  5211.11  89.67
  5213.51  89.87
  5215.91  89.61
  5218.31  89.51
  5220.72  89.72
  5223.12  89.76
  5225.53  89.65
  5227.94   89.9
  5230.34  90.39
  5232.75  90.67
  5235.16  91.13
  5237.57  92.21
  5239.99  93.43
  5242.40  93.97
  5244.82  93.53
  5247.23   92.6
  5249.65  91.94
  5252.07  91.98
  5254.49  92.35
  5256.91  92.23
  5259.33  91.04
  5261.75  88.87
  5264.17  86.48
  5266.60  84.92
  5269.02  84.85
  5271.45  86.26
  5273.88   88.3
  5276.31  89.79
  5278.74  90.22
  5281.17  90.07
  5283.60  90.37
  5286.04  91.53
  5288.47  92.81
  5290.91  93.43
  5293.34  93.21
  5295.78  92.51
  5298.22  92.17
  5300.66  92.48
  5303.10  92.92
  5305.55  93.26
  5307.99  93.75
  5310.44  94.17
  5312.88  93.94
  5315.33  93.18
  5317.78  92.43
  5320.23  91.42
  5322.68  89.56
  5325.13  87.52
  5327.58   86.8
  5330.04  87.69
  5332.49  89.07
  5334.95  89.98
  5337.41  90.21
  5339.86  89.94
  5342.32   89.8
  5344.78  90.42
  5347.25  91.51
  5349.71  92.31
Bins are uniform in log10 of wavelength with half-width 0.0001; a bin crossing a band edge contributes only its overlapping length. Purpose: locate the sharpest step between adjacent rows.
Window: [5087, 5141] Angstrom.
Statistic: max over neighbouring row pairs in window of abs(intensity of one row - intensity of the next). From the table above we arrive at 1.8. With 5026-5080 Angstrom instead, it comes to 2.1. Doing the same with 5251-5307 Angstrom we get 2.4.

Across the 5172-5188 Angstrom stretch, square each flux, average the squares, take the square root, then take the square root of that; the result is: 9.13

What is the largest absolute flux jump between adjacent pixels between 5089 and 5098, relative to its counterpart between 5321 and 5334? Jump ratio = 0.6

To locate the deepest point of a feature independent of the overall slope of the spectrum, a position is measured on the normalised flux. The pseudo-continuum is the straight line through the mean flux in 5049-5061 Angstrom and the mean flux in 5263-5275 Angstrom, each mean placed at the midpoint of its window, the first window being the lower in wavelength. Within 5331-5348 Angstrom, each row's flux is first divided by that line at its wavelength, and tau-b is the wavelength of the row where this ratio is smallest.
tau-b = 5332.49 Angstrom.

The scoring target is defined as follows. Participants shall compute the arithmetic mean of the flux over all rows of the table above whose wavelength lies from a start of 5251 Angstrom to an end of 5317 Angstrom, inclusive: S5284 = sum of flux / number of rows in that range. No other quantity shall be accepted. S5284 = 91.0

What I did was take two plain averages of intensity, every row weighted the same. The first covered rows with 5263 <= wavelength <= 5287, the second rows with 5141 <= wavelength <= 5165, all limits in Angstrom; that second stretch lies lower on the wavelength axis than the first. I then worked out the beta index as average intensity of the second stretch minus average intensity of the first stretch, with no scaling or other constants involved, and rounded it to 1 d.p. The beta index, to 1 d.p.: 3.8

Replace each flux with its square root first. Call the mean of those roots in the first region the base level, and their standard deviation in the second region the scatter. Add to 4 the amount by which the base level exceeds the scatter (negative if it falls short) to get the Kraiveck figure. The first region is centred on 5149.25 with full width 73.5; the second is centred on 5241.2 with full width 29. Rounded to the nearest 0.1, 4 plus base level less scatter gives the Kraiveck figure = 13.4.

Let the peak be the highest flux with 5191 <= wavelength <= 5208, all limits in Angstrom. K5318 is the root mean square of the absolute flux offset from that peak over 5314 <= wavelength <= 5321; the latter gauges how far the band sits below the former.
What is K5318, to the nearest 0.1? 1.3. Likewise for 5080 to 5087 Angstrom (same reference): 1.6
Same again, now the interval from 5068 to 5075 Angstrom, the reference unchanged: 3.8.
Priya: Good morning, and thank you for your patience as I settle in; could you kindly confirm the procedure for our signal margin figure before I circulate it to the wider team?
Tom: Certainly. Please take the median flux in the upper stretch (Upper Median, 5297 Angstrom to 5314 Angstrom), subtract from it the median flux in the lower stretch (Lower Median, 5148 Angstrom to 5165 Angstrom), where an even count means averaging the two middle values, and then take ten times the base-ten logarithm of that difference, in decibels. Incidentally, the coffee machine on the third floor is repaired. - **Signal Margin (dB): 1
